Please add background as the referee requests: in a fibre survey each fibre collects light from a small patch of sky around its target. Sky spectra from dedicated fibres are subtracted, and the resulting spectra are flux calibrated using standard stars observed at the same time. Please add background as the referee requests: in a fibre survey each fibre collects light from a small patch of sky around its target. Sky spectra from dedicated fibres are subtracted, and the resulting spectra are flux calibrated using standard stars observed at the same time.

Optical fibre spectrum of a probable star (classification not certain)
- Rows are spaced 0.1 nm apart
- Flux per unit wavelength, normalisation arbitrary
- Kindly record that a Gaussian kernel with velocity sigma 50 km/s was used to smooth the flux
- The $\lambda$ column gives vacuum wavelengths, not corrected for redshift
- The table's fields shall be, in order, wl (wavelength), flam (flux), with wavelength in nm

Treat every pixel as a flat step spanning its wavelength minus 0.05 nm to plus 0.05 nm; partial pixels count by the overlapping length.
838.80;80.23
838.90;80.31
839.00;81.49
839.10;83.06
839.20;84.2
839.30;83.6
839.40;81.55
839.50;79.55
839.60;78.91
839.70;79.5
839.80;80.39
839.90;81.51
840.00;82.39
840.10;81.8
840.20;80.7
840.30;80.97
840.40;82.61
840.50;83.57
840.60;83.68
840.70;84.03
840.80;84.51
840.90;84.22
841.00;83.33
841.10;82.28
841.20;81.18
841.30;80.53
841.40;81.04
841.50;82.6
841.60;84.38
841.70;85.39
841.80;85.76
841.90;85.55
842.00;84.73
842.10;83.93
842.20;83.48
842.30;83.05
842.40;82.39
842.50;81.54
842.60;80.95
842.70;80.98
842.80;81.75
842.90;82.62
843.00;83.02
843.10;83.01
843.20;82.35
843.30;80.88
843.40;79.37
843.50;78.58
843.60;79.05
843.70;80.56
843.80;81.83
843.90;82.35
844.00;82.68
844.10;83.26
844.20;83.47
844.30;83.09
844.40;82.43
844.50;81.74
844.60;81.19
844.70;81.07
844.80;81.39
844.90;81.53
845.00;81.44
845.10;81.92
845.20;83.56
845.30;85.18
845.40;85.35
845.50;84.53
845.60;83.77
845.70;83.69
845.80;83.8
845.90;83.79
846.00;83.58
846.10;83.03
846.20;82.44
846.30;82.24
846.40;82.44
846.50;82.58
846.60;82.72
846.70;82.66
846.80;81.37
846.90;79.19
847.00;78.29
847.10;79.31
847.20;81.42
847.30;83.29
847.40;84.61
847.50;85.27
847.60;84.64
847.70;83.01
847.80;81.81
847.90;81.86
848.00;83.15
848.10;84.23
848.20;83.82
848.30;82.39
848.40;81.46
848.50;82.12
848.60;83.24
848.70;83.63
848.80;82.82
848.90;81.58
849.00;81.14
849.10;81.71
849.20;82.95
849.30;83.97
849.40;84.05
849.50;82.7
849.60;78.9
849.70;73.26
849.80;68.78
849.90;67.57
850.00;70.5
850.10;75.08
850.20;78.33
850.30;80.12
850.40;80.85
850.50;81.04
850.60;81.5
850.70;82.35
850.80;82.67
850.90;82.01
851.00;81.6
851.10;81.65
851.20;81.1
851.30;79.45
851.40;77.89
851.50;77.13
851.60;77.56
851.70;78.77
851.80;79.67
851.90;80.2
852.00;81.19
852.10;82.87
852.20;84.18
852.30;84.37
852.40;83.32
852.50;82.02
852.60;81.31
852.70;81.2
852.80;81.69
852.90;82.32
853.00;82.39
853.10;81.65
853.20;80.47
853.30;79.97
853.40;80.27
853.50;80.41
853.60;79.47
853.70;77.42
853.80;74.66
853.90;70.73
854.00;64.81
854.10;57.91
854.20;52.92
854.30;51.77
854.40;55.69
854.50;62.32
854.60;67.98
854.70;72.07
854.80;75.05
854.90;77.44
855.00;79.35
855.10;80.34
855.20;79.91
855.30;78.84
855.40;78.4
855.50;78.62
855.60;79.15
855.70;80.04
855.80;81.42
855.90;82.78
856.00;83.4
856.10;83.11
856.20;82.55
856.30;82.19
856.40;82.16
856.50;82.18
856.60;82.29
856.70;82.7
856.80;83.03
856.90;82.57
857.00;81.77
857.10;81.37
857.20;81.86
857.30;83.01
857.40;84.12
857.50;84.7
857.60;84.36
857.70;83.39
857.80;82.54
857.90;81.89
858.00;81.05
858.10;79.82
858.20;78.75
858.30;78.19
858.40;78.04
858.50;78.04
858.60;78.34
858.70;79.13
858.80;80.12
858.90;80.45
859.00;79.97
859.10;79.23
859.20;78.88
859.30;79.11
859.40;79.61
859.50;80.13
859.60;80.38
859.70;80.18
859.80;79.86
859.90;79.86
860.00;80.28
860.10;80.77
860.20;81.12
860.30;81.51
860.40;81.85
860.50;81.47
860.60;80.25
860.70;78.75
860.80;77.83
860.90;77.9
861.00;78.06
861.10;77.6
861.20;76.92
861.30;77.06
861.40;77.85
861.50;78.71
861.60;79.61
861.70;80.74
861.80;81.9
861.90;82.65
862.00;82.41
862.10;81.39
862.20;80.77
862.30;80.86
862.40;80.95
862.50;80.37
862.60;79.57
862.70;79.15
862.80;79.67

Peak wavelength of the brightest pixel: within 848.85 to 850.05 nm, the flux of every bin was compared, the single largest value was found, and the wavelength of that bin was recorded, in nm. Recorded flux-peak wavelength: 849.40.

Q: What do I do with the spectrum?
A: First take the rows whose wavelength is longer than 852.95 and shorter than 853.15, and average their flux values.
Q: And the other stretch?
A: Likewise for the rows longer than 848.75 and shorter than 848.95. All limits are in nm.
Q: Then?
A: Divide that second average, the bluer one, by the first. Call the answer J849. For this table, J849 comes 1.00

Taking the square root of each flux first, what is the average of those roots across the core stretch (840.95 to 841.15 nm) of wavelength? 9.10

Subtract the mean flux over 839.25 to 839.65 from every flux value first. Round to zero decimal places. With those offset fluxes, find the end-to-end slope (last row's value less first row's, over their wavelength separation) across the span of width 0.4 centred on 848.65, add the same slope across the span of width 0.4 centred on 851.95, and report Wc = 13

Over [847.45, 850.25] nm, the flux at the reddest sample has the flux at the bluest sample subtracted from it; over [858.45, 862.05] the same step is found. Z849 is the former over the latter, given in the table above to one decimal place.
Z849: -1.6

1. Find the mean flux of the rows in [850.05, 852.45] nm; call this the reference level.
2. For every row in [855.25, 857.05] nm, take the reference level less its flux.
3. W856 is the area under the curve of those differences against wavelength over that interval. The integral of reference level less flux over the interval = -1.6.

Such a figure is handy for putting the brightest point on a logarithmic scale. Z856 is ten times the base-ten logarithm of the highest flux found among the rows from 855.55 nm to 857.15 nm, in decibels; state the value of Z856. 19.2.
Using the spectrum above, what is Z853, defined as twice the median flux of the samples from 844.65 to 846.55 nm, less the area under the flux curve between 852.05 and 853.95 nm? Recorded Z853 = 13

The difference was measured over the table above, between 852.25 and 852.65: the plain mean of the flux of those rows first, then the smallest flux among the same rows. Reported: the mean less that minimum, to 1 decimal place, 1.4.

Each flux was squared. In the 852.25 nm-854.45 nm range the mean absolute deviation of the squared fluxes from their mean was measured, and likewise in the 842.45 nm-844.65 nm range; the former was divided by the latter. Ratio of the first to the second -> 6.9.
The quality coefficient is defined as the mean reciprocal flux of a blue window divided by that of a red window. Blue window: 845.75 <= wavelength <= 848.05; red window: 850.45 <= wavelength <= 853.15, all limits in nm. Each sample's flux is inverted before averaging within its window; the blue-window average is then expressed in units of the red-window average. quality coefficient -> 0.985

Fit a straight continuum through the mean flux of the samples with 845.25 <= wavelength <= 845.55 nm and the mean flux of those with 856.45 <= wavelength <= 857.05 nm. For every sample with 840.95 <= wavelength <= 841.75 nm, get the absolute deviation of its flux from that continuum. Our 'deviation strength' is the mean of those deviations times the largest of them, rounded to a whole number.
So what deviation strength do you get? 18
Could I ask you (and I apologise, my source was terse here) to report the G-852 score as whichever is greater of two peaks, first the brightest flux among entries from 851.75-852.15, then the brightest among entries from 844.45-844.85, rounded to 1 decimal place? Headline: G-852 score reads 82.9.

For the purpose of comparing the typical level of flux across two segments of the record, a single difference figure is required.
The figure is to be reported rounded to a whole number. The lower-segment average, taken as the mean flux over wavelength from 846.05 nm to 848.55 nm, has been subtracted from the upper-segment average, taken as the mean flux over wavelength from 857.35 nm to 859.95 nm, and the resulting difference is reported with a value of -2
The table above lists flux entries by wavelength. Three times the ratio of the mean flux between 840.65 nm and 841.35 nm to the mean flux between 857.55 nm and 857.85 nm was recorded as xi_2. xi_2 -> 2.98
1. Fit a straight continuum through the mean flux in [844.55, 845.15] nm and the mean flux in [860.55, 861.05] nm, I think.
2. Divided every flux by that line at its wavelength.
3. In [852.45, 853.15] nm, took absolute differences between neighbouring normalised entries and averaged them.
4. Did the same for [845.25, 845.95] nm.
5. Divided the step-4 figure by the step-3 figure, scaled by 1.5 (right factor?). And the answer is 1.0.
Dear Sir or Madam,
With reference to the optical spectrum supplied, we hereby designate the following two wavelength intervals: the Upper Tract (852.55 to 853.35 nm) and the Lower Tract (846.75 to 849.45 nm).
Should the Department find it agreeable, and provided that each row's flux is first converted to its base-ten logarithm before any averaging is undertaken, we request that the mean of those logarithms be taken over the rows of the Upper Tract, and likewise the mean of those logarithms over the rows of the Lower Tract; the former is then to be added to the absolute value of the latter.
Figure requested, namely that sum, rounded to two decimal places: 3.83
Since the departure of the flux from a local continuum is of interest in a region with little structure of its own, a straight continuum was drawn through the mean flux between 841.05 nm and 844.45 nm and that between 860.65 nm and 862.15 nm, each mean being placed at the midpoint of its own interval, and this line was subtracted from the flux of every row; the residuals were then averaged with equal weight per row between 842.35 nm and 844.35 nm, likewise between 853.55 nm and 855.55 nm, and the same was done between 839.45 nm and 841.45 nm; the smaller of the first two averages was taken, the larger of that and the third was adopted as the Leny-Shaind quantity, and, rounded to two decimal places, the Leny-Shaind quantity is -0.90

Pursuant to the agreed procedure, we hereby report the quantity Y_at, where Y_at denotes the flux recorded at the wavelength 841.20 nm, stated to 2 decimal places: 81.18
